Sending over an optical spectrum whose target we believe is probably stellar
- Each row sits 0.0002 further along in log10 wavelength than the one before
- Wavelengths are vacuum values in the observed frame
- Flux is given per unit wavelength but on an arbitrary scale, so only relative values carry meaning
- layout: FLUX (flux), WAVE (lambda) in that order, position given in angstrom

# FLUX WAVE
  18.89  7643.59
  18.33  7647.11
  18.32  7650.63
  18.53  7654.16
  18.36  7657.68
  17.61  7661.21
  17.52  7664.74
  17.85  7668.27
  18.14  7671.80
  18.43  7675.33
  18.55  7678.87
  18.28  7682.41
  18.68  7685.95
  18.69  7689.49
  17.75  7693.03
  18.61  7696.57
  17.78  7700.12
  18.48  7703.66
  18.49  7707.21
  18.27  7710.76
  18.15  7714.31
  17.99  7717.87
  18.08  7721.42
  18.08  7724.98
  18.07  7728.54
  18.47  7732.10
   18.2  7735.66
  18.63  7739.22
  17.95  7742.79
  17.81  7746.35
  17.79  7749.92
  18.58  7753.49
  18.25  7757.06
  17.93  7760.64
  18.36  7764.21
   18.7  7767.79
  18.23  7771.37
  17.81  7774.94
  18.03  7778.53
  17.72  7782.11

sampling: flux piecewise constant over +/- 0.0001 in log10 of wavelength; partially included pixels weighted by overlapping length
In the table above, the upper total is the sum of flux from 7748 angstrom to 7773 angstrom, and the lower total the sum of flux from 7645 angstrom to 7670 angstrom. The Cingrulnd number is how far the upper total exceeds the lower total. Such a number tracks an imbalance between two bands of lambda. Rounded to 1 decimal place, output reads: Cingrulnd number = 1.3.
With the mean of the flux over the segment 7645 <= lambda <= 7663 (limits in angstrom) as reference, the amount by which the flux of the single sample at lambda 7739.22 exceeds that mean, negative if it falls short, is 0.4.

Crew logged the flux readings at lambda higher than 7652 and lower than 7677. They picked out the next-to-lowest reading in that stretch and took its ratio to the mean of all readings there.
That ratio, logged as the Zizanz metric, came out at 0.975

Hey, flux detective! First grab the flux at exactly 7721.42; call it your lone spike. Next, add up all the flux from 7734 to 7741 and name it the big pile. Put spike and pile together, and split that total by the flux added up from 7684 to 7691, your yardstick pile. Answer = 1.5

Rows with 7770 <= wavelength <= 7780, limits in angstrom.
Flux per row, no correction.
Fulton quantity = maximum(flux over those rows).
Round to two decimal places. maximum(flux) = 18.23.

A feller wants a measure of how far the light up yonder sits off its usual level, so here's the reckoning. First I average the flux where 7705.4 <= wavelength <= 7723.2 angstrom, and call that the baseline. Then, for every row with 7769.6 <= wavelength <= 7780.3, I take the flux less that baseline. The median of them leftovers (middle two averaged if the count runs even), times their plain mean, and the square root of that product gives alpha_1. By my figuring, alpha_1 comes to 0.17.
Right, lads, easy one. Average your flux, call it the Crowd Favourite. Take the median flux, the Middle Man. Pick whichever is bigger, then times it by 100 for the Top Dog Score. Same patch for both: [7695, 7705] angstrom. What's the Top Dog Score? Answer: 1848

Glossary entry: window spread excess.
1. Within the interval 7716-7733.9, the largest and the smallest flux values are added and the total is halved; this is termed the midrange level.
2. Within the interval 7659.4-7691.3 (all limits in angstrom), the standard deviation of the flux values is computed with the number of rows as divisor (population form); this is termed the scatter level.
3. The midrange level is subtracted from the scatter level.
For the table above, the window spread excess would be -17.8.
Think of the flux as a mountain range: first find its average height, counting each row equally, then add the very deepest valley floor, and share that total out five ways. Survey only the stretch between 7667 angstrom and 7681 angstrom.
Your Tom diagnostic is 7.22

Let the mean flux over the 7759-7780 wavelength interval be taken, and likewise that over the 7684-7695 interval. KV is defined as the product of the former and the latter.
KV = 334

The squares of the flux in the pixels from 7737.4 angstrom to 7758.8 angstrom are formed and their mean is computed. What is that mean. 330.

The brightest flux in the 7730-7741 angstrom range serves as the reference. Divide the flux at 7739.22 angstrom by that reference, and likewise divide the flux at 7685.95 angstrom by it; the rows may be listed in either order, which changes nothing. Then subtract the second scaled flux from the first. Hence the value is 0.00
